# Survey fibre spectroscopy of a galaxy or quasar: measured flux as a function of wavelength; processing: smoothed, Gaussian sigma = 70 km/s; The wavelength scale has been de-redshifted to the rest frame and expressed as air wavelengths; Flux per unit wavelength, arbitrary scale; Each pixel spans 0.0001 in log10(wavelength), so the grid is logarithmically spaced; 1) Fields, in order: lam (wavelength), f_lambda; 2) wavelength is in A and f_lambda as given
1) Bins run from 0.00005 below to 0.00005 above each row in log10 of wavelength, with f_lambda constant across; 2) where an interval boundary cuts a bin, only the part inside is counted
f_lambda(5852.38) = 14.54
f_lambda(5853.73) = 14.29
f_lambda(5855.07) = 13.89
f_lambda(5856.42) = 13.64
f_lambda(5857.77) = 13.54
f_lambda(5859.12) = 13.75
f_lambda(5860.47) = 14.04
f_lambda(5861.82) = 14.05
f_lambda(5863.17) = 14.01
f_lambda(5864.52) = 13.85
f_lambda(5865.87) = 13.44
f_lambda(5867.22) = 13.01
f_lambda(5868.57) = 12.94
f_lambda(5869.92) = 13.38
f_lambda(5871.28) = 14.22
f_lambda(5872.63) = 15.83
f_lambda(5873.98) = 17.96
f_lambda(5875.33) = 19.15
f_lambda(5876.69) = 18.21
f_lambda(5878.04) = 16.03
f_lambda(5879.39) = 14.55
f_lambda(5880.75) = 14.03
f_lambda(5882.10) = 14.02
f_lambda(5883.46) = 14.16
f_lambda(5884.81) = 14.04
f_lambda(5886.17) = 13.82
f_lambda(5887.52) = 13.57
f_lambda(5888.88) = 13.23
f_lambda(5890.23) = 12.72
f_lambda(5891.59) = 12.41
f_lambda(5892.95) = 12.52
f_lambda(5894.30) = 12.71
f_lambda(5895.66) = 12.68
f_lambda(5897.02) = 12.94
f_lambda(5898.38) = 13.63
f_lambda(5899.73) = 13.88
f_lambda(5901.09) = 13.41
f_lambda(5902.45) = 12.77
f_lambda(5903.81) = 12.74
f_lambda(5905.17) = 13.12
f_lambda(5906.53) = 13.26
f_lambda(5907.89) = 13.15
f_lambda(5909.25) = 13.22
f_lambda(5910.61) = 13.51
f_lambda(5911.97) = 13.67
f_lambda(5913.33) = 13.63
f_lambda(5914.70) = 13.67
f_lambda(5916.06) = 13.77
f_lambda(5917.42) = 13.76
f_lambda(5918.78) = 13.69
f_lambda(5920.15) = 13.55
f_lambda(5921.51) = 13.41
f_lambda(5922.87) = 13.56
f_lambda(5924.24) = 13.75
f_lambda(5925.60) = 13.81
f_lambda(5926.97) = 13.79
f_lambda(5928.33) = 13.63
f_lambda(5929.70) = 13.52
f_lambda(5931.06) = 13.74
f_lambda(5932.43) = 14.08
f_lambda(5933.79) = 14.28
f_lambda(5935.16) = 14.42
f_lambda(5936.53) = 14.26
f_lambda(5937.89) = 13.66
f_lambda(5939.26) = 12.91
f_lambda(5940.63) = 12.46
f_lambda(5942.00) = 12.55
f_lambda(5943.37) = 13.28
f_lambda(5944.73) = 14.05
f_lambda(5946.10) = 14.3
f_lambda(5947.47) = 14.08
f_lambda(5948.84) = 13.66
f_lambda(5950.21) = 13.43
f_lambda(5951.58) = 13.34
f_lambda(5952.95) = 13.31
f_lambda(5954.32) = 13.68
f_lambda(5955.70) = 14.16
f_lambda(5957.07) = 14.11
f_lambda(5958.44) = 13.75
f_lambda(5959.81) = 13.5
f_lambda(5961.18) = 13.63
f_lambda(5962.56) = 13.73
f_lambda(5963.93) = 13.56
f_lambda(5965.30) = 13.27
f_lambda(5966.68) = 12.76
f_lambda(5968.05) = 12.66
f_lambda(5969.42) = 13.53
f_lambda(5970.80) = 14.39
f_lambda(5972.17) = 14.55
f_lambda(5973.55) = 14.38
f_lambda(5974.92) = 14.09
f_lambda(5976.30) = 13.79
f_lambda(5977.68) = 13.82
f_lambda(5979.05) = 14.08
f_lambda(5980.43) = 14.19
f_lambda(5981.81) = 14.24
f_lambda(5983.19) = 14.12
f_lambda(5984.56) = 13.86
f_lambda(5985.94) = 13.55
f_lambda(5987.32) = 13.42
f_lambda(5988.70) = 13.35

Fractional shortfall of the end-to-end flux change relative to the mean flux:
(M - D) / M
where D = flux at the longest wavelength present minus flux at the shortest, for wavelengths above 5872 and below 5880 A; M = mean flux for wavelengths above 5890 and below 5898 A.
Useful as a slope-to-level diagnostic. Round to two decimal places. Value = 1.10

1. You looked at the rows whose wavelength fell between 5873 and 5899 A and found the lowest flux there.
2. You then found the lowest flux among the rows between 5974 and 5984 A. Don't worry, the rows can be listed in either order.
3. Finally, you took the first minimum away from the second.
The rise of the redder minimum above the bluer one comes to 1.4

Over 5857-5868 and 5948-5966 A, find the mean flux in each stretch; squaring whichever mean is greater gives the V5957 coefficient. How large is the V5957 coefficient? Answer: 188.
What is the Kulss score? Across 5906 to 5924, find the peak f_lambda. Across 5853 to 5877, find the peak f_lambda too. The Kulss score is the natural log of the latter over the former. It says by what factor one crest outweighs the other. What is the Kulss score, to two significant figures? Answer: 0.33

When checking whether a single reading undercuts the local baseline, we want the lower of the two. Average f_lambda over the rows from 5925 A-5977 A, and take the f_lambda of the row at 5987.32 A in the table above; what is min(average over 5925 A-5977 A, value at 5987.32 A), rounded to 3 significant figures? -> 13.4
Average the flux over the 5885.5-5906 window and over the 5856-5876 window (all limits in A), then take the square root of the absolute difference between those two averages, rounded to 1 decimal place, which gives 1.2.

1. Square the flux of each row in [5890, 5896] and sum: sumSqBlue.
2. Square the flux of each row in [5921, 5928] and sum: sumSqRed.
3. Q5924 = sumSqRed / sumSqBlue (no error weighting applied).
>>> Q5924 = 1.2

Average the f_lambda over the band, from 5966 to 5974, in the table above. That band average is 13.7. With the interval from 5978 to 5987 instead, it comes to 14.0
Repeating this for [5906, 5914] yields 13.4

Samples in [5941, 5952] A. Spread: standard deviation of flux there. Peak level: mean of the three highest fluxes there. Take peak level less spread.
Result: 13.6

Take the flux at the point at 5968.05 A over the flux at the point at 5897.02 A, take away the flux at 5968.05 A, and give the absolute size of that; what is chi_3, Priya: 11.7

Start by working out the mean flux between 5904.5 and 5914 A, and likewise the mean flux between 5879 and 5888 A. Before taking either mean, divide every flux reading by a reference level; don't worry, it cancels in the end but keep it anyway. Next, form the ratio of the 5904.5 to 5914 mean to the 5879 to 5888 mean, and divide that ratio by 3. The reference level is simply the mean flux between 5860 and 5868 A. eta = 0.318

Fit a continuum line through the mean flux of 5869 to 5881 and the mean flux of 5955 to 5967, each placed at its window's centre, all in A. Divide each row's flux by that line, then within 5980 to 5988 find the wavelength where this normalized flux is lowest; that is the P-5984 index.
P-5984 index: 5987.32 A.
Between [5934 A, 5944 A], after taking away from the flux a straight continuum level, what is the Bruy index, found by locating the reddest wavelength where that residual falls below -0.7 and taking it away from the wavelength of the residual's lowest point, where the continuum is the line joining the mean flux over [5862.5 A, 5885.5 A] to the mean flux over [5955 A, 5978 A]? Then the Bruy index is -2.7 A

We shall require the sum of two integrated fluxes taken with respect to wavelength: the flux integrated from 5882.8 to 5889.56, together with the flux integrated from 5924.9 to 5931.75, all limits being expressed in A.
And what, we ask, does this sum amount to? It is 187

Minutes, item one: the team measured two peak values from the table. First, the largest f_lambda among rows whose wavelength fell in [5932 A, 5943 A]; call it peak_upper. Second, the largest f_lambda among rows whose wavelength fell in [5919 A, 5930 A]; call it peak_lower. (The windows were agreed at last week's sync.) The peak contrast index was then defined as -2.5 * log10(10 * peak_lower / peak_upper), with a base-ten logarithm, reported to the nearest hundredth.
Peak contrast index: -2.45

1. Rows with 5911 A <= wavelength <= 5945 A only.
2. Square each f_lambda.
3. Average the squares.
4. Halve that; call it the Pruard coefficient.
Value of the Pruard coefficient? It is 93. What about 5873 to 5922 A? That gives 98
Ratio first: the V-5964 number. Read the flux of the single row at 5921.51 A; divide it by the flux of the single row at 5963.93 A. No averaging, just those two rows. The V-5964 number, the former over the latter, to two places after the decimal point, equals 0.99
